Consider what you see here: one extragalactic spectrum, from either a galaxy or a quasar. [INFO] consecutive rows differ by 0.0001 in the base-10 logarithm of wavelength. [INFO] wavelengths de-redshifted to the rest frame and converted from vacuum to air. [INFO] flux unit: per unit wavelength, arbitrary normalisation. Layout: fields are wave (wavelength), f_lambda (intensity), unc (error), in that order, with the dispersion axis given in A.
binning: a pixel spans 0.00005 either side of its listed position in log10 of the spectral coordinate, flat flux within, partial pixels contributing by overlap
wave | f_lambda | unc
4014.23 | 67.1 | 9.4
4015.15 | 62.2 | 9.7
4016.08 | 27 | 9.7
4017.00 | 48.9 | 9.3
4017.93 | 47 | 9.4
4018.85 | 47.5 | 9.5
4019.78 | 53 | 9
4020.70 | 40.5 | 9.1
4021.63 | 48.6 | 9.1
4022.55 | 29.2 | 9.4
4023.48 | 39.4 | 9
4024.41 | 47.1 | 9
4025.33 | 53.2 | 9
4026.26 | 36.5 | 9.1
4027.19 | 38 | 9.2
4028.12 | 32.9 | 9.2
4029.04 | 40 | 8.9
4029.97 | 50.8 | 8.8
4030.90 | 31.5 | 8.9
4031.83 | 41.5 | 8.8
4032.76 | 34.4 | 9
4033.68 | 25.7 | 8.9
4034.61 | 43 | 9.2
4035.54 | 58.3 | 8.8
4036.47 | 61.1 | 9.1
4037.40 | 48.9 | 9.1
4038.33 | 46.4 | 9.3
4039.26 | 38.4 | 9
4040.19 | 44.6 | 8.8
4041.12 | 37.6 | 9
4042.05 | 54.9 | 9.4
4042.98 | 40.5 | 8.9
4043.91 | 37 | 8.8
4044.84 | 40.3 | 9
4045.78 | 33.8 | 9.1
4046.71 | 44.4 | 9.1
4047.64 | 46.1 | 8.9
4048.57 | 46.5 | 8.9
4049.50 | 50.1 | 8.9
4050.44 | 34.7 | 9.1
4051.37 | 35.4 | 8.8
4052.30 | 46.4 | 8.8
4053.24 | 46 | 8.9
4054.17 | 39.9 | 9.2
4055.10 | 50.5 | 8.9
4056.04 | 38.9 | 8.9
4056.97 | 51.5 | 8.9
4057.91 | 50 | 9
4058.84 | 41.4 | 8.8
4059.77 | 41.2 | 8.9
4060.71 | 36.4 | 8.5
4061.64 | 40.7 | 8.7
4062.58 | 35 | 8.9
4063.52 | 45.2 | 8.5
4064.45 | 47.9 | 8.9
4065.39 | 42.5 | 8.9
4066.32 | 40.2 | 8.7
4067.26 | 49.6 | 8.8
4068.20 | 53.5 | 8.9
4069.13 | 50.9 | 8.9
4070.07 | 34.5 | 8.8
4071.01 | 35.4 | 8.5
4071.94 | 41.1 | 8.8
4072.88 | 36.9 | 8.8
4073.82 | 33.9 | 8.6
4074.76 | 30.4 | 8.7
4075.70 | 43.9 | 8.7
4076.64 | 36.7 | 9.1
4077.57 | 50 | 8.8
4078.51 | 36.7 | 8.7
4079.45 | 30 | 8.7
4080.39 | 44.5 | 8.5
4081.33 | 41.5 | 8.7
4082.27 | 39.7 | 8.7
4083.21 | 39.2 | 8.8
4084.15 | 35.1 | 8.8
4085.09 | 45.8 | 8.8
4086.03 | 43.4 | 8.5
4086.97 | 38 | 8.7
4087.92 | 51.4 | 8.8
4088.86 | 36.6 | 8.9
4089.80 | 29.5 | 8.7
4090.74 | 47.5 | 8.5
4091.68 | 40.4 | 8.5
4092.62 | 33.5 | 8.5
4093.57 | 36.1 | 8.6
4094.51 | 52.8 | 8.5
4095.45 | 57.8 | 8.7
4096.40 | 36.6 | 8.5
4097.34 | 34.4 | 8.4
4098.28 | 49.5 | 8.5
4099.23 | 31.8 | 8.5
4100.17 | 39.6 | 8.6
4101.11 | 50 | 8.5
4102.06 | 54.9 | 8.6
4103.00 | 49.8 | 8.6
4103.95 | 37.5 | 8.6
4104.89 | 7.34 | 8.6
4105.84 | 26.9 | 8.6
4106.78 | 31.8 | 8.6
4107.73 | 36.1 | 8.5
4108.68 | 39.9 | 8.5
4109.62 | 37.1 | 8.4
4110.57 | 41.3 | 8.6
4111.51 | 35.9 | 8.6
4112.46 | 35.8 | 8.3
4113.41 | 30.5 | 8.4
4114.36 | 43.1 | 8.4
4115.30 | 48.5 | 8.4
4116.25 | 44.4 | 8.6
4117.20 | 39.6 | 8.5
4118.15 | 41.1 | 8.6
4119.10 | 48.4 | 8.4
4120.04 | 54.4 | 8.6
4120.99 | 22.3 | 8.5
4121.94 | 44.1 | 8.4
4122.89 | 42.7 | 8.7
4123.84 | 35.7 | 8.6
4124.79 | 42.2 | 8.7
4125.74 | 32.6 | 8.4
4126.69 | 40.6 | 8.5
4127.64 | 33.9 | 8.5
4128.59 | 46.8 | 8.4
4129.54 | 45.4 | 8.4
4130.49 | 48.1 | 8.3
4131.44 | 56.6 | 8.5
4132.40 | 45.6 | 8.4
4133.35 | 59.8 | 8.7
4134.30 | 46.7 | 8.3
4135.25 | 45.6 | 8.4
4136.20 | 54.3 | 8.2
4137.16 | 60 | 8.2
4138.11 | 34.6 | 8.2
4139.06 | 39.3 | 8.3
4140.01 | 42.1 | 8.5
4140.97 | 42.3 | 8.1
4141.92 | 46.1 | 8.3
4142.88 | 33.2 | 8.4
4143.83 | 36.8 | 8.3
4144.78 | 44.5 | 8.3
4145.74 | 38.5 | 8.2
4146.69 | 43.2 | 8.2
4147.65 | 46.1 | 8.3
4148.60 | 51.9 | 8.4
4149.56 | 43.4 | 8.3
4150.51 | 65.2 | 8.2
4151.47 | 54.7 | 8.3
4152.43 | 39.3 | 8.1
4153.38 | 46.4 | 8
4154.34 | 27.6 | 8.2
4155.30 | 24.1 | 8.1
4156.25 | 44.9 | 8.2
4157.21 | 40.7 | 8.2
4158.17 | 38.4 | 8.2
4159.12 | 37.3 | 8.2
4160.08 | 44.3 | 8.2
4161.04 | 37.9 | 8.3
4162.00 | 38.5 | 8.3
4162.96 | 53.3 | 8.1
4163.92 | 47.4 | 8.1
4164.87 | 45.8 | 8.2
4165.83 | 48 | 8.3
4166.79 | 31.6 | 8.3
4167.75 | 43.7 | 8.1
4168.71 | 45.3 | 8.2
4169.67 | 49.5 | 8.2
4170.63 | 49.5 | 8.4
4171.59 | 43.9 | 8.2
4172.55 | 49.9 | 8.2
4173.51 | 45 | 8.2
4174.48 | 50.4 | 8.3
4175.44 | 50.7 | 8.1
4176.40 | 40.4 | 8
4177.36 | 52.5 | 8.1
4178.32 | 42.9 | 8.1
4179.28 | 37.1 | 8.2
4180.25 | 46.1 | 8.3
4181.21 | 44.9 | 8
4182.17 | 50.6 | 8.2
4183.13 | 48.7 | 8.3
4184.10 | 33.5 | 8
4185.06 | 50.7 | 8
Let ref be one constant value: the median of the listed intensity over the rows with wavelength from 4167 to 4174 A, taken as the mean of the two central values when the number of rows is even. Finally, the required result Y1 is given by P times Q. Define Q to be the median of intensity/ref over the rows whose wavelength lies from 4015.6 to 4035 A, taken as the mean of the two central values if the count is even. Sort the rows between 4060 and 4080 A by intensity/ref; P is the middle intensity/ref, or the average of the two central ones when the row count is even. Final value 0.793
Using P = 0.89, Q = 0.894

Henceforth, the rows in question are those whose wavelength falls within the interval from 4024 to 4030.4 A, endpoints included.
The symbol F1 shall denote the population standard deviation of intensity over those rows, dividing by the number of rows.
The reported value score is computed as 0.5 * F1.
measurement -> 3.6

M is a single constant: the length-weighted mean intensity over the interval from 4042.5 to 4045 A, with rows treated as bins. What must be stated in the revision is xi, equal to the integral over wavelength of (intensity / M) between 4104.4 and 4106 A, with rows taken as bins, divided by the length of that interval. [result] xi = 0.39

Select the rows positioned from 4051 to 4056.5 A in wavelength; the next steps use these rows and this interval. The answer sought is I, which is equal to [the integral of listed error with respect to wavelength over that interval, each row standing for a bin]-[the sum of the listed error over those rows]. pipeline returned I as -4.5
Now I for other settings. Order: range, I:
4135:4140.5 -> -4.2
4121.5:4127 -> -4.3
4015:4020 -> -9.5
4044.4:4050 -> -3.7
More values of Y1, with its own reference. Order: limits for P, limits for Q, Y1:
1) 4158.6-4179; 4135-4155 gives 0.958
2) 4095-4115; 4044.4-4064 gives 0.748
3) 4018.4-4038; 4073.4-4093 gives 0.793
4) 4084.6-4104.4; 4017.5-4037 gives 0.817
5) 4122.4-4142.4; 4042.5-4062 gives 0.911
